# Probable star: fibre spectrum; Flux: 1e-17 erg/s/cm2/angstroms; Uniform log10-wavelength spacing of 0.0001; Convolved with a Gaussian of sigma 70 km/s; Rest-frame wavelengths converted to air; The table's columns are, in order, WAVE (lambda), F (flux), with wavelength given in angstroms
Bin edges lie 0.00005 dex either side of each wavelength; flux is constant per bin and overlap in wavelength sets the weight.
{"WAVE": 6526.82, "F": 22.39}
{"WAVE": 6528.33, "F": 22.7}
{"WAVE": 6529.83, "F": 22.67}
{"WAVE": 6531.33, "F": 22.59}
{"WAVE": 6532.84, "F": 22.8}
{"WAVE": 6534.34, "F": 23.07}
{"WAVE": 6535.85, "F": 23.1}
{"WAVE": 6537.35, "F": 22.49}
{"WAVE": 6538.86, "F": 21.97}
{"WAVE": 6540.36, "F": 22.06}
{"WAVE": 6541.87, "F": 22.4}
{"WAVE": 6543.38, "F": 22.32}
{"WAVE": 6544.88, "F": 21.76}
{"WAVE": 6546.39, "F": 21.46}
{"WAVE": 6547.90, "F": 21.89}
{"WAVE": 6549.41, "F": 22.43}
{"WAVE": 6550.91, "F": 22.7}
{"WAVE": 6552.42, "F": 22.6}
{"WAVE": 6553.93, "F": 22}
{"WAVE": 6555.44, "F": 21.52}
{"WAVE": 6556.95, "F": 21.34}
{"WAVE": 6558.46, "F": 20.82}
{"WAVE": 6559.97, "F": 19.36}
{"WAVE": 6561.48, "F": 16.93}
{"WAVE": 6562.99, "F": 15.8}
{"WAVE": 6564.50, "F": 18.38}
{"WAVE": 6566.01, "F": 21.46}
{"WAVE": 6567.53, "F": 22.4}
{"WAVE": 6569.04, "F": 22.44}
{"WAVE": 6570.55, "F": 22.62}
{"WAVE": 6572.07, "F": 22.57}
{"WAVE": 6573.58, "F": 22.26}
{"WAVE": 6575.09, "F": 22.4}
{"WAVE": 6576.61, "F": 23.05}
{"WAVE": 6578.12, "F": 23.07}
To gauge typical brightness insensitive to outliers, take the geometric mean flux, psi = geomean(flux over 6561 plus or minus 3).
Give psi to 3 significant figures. 18.1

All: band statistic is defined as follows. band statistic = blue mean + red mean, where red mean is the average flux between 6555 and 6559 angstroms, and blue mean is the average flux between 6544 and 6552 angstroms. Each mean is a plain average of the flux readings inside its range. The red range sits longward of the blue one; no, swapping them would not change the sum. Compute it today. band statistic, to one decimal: 43.3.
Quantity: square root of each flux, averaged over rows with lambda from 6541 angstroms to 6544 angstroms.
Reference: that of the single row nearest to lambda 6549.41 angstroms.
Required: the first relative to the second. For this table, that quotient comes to 1.00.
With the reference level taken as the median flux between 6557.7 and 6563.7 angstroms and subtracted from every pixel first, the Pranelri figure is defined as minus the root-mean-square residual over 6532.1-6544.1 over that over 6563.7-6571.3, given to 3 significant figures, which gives -1.20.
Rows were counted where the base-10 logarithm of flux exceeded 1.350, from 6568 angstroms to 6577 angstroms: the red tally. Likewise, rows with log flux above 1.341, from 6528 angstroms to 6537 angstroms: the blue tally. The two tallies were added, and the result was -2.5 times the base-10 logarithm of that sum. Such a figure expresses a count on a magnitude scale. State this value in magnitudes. -2.6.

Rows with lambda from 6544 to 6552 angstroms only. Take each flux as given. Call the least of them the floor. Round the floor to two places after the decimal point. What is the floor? 21.46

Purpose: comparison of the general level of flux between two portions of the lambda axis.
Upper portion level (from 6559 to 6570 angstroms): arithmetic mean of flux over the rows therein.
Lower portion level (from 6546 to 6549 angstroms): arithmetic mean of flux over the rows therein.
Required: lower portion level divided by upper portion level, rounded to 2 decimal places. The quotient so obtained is 1.11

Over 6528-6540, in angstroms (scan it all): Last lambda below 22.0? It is 6538.86 angstroms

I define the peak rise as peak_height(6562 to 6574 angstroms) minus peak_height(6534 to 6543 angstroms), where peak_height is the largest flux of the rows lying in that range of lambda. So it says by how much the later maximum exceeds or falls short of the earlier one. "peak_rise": -0.5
